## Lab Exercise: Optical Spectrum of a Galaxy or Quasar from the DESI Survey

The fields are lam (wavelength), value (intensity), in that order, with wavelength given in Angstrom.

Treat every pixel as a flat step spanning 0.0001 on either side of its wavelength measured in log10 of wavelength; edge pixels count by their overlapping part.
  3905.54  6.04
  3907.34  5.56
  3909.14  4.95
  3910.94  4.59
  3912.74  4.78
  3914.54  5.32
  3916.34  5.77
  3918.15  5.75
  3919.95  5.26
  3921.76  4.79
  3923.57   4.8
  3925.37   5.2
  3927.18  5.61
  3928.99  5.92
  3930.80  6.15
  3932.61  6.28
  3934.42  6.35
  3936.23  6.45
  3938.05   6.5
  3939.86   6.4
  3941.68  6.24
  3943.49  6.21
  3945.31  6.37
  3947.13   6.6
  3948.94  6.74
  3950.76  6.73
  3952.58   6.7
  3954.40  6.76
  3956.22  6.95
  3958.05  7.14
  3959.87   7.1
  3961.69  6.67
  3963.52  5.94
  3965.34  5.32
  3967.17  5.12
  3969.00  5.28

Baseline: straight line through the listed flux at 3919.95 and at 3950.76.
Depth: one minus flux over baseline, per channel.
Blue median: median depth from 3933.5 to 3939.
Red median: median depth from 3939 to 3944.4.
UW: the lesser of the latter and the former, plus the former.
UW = -0.13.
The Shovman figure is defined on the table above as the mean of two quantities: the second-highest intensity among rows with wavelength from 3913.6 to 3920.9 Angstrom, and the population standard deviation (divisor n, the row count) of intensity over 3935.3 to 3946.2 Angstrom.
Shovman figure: 2.93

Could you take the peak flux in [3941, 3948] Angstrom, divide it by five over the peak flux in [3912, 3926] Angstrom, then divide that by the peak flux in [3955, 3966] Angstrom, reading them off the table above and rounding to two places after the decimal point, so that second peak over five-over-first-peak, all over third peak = 1.07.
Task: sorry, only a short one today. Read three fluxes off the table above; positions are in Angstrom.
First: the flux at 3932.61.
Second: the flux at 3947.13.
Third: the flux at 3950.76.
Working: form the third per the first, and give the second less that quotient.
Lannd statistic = 5.53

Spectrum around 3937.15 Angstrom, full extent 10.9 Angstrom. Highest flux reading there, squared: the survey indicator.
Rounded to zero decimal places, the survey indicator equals 42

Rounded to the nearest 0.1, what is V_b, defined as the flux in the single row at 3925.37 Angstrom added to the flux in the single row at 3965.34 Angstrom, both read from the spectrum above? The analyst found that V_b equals 10.5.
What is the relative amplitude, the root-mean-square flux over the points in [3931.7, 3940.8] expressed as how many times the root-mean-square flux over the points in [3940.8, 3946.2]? 1.02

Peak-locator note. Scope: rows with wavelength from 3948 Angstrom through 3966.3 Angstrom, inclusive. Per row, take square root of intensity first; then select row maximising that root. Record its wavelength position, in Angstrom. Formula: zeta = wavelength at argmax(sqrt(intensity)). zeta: 3958.05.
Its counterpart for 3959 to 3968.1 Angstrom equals 3959.87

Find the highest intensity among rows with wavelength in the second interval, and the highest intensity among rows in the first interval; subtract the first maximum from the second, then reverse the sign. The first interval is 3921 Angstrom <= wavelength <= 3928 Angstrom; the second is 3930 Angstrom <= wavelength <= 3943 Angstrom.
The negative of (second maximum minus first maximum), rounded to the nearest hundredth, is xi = -0.89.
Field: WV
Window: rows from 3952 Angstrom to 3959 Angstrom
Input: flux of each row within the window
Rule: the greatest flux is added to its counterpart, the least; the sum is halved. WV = 6.9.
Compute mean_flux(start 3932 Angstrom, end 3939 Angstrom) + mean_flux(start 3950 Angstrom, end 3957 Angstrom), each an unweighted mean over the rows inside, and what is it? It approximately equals 13.2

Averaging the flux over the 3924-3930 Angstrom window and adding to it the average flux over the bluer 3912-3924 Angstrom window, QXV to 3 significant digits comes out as 10.8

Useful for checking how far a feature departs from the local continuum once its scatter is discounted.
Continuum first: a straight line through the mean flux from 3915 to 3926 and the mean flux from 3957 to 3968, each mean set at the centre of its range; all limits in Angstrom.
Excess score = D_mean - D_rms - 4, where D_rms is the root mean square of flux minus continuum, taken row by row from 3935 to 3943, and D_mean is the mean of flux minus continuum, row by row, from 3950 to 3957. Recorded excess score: -3.96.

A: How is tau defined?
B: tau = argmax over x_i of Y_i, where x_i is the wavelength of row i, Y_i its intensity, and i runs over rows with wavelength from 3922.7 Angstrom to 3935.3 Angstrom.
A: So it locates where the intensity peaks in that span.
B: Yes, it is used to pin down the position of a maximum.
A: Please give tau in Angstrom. 3934.42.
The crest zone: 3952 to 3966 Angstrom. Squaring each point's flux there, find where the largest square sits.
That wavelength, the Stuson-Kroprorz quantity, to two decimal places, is 3958.05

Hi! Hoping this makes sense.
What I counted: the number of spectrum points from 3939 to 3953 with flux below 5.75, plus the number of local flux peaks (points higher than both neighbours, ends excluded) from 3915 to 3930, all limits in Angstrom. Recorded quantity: 0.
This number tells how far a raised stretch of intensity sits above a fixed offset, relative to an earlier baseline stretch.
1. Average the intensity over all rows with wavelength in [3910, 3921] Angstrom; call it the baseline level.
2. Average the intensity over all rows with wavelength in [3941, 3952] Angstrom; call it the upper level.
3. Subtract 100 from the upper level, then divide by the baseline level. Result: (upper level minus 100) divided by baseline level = -17.8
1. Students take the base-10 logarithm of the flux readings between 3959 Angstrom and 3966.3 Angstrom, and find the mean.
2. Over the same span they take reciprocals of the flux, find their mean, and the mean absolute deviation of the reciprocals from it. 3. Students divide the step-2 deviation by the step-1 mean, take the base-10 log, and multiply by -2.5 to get 4.21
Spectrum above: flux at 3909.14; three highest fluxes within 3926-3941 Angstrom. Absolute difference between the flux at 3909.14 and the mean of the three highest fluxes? 1.5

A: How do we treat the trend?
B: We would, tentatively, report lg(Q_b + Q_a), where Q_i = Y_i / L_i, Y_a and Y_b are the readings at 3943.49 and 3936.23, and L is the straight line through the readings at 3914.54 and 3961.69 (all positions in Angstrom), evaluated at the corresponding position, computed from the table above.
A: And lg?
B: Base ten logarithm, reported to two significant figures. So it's 0.32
